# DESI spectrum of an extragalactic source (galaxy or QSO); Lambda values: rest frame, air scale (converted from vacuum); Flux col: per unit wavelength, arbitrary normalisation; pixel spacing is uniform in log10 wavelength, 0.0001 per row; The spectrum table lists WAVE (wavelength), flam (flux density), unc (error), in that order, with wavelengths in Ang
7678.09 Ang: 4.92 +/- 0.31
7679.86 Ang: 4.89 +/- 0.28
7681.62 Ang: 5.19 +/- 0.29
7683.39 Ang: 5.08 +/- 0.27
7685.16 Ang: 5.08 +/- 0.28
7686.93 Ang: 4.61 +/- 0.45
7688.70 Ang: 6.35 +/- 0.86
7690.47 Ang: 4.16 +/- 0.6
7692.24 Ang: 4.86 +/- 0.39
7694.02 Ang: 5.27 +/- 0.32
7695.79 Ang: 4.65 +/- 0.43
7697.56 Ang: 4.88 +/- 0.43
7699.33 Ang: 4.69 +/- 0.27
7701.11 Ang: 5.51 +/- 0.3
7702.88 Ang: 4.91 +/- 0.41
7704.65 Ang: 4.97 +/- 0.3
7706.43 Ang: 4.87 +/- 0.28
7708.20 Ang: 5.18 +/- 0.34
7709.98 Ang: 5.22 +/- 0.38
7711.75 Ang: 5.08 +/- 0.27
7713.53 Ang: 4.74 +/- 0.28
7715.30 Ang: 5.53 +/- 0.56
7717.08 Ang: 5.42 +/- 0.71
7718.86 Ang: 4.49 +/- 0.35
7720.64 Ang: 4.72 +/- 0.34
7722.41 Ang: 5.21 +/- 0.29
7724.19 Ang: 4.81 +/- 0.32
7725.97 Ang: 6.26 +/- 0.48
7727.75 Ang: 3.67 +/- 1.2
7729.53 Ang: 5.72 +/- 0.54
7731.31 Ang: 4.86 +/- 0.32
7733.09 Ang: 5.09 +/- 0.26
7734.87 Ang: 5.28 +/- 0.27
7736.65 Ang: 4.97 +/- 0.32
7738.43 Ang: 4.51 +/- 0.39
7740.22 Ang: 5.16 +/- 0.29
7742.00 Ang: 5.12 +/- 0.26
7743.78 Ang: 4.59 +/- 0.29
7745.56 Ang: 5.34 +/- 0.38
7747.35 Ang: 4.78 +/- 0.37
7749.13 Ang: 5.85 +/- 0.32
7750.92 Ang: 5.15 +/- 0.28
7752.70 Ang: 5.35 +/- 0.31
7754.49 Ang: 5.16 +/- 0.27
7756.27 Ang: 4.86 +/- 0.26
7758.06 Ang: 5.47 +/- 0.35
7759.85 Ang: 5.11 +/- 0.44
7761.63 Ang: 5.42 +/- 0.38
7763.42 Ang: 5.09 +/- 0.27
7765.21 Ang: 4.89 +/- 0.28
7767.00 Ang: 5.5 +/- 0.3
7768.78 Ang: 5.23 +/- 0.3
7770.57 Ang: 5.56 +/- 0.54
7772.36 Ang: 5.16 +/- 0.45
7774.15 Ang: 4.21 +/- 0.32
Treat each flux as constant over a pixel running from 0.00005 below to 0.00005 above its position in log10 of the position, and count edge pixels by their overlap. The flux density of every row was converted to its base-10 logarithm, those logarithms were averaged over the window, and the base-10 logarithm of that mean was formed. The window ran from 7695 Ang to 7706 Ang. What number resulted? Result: -0.160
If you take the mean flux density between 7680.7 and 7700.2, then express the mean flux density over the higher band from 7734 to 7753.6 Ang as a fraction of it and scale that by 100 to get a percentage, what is 102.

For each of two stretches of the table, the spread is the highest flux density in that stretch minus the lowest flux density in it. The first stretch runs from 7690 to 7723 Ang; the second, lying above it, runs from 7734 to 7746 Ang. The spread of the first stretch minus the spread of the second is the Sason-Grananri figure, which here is 0.5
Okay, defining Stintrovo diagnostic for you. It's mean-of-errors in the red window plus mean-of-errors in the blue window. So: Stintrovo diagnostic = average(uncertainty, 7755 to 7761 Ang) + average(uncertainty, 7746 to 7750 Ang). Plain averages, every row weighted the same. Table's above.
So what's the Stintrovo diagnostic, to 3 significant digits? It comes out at 0.695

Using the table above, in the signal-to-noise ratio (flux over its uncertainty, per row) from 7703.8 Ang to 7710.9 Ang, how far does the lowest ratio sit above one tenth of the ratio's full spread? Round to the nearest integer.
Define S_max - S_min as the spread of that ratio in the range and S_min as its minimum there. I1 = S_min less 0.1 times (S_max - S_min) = 13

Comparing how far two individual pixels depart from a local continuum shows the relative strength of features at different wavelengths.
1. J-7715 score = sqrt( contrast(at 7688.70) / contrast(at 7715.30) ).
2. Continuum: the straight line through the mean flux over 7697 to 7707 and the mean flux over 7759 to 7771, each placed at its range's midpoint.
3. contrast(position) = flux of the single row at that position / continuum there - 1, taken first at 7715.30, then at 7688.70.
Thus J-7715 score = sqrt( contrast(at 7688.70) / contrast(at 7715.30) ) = 1.72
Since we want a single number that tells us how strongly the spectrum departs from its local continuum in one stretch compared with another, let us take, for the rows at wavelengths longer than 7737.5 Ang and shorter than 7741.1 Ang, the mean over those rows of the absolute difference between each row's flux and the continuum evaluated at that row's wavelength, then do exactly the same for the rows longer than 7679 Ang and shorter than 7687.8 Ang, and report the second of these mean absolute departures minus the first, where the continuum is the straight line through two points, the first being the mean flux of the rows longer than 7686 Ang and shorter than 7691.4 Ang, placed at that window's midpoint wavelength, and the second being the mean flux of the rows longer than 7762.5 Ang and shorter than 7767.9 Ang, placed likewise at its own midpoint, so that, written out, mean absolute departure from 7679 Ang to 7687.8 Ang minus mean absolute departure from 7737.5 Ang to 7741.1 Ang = -0.16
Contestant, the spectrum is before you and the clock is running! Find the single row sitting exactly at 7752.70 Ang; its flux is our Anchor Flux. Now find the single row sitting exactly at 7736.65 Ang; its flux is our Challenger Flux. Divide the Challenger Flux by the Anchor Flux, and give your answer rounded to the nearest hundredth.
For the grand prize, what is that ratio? 0.93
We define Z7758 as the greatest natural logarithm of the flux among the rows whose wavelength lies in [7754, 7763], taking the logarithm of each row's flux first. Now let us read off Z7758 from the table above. 1.70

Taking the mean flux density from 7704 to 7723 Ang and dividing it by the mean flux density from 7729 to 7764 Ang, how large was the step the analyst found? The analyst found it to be 0.980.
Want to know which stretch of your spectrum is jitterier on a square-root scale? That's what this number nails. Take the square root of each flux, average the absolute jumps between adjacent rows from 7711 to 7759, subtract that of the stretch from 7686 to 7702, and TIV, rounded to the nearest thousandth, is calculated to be -0.045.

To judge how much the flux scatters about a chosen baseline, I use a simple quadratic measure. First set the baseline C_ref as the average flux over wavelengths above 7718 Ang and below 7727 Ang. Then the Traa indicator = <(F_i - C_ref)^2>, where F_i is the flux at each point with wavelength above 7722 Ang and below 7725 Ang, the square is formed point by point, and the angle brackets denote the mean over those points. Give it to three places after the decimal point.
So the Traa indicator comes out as 0.048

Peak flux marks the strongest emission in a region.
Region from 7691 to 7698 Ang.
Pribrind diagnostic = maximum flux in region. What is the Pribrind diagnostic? 5.27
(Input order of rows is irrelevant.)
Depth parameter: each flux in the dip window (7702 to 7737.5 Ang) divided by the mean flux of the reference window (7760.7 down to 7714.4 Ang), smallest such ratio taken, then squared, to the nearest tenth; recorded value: 0.5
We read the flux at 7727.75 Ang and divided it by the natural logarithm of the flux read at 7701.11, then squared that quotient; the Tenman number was 4.6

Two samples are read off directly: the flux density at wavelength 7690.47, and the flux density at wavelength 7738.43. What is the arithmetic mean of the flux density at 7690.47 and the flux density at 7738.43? 4.3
